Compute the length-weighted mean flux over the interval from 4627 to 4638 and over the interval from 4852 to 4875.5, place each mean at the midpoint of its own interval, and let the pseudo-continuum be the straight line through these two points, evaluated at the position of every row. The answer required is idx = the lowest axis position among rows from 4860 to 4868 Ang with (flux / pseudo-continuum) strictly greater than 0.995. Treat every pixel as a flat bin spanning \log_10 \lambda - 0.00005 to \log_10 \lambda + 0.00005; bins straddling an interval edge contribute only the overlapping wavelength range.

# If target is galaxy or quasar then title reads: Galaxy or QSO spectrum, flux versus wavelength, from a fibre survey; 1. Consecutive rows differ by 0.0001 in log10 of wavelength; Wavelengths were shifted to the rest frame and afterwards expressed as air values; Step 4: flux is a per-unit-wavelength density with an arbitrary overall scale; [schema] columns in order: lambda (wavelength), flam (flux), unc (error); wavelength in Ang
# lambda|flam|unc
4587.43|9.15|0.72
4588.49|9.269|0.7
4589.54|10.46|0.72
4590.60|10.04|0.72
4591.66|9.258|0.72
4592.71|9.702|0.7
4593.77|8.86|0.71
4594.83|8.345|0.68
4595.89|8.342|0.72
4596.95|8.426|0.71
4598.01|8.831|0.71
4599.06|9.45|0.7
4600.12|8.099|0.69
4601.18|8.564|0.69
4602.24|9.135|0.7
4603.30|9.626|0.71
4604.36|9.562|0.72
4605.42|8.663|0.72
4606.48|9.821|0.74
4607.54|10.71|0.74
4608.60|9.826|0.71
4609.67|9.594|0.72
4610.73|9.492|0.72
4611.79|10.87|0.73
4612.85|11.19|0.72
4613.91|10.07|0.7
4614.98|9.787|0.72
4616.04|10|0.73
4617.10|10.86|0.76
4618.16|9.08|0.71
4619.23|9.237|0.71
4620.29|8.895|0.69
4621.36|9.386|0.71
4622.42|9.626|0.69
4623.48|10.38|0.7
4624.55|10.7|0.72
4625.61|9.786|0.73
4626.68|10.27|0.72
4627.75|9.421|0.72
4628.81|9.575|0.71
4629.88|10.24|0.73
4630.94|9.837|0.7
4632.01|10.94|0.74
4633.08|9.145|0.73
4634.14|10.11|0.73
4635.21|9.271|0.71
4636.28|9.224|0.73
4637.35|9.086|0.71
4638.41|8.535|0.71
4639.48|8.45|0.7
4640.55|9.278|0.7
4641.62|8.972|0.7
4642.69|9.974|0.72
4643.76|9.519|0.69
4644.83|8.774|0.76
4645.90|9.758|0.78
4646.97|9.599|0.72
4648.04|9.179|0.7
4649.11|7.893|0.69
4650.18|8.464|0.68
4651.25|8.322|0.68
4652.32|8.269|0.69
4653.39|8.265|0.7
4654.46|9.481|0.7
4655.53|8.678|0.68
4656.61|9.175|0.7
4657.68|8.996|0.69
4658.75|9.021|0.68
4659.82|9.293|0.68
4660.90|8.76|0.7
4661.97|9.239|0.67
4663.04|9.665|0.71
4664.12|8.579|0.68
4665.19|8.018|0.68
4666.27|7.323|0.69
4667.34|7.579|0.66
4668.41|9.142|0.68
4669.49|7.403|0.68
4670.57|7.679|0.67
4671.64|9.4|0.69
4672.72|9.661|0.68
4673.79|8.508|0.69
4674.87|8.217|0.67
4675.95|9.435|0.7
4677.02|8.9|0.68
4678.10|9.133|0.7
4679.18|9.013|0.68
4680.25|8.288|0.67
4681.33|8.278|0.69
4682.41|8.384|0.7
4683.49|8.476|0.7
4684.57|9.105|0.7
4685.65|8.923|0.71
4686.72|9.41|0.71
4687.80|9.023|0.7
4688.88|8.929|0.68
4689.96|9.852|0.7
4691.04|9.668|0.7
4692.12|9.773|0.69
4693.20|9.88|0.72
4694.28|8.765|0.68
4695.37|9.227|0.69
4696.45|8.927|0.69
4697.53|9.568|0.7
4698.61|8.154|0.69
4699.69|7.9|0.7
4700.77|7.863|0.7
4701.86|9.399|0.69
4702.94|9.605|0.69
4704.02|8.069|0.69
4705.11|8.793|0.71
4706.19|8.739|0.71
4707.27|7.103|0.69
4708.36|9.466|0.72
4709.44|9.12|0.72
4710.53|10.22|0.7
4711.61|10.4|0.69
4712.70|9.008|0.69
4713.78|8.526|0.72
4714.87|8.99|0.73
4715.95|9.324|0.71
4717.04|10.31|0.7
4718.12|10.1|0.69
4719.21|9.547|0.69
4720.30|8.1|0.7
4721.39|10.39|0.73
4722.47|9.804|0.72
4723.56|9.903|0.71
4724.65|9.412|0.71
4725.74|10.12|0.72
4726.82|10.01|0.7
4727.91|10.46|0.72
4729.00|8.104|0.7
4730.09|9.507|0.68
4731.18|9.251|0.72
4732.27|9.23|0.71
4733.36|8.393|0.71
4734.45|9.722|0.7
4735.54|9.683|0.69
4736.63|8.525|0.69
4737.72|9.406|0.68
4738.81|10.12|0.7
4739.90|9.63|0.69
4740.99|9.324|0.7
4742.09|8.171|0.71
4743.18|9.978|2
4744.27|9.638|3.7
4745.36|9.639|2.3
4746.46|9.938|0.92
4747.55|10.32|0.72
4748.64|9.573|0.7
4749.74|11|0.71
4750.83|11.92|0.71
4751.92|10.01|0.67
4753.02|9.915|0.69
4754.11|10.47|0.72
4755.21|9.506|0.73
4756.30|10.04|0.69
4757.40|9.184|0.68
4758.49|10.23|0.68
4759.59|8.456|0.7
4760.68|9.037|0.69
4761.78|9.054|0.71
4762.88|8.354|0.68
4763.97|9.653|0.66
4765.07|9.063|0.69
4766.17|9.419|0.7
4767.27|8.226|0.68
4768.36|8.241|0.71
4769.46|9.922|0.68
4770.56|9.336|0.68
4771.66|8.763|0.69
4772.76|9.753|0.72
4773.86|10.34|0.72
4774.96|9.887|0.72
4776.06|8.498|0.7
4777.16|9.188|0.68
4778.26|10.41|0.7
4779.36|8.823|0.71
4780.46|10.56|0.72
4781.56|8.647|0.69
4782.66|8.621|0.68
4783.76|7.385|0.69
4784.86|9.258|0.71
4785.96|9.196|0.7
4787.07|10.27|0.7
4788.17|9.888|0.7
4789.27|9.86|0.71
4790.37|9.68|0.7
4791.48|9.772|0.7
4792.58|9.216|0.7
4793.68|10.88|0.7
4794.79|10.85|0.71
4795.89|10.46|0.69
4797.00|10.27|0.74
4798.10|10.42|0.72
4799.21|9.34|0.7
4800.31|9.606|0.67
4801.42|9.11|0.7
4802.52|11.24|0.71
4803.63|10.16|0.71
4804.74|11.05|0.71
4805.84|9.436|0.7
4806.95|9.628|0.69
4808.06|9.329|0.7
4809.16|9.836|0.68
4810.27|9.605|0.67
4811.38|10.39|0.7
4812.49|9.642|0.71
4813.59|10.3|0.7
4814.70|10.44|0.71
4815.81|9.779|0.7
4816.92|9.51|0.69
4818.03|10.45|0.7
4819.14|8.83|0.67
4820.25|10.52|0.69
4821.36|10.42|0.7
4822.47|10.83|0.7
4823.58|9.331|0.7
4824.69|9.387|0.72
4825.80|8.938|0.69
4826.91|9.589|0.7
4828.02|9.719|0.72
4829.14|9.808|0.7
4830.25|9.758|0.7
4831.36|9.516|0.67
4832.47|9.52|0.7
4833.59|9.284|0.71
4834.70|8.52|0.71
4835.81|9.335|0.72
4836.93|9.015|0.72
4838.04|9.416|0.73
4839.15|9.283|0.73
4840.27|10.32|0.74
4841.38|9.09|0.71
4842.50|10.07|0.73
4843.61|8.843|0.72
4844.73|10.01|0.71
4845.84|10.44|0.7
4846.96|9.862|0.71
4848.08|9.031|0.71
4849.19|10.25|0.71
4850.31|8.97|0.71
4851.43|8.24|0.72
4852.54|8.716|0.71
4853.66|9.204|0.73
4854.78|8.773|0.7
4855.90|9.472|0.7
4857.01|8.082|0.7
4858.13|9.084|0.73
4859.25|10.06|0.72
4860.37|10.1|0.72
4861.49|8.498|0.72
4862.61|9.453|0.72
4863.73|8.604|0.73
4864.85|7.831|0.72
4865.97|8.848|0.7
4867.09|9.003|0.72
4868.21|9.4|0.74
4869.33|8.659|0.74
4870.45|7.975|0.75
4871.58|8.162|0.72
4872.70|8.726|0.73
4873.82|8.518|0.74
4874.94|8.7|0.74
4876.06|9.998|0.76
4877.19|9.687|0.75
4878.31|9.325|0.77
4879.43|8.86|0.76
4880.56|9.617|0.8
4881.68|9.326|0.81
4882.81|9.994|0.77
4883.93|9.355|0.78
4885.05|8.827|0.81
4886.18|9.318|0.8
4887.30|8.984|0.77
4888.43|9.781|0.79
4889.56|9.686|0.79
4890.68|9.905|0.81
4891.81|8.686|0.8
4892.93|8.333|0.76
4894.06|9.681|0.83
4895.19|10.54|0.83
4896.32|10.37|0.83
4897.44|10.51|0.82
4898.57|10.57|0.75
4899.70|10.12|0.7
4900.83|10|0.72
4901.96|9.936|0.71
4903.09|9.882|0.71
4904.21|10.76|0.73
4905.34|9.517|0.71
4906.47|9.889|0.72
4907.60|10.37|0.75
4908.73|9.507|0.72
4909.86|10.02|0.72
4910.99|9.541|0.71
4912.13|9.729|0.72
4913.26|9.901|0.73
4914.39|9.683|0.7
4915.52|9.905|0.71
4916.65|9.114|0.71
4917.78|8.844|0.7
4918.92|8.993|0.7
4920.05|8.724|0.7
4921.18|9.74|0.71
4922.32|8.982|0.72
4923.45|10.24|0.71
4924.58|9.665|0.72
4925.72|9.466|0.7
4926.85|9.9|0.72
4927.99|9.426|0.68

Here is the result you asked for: 4860.37 Ang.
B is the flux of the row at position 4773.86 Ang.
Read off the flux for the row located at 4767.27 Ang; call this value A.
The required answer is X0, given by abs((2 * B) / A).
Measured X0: 2.51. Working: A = 8.226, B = 10.34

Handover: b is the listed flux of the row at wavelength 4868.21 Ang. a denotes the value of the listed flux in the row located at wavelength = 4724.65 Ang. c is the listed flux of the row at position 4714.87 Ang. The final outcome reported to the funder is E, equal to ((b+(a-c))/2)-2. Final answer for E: 2.91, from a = 9.412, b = 9.4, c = 8.99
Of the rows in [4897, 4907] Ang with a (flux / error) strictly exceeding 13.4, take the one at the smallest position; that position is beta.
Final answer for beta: 4898.57 Ang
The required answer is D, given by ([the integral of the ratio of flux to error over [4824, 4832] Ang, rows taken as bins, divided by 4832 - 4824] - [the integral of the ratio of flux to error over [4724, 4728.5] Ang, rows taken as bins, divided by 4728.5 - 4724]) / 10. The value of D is -0.04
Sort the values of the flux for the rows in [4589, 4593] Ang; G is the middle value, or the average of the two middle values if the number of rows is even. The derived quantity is 9.9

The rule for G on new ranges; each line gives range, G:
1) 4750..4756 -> 10.0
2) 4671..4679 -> 9.1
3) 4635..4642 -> 9.1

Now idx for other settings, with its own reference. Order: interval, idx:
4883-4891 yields 4883.93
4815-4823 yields 4815.81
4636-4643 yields 4642.69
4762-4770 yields 4763.97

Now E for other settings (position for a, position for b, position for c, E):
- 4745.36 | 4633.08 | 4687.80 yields 2.88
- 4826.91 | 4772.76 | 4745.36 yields 2.85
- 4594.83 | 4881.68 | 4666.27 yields 3.17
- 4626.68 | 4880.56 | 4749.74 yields 2.44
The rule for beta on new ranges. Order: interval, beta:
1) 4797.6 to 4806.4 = 4798.10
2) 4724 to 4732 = 4725.74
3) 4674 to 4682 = 4675.95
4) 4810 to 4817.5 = 4810.27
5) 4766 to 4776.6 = 4766.17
